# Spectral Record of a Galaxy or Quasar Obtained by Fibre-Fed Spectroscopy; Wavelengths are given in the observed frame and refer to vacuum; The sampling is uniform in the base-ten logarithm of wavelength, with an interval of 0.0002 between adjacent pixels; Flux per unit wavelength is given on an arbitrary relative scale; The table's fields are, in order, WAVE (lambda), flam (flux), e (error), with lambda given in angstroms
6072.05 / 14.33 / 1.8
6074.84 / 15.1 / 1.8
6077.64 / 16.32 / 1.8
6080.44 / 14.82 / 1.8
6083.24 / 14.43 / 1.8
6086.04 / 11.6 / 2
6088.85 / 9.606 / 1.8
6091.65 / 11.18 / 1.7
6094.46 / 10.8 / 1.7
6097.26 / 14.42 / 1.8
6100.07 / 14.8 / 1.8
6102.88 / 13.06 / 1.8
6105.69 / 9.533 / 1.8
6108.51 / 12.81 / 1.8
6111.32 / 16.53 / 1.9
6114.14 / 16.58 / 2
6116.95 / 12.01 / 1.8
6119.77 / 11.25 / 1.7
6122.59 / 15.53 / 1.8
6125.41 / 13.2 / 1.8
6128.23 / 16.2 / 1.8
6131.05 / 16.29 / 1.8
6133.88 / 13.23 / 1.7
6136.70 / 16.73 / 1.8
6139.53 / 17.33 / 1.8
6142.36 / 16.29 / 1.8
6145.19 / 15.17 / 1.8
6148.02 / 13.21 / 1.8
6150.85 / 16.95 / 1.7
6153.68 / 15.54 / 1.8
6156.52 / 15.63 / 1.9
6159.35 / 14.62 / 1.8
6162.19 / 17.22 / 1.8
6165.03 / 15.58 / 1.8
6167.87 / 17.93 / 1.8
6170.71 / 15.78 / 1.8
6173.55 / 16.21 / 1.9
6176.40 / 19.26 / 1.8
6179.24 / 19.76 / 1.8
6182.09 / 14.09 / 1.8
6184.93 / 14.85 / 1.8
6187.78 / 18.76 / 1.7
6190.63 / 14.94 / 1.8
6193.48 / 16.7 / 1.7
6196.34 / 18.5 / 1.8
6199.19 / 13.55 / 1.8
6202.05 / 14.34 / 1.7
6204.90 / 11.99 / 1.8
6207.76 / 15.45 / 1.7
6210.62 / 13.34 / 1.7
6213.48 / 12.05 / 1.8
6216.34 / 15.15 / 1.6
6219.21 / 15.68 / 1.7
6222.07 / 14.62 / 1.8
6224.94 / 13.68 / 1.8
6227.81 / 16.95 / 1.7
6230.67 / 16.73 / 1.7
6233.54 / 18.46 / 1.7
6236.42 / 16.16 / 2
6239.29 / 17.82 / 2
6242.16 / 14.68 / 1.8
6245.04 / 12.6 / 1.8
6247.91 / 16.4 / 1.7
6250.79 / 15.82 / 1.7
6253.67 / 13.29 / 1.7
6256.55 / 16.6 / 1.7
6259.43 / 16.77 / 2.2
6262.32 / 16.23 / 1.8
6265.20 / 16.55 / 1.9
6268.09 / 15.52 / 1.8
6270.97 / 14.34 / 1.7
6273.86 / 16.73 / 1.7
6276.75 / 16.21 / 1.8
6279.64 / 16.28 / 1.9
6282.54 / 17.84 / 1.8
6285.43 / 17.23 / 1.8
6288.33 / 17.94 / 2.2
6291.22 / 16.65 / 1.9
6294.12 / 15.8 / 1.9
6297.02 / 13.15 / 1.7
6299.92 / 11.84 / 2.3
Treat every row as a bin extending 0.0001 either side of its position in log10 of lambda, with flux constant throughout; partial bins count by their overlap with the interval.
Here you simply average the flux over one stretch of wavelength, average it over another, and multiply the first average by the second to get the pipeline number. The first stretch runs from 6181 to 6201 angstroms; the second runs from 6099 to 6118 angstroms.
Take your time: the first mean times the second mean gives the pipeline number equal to 217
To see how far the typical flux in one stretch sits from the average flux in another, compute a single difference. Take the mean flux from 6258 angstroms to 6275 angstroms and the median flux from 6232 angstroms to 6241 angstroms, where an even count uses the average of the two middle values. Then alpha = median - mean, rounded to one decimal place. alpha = 1.8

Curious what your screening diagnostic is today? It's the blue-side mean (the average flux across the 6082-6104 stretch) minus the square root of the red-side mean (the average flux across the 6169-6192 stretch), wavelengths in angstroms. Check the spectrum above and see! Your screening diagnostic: 8.4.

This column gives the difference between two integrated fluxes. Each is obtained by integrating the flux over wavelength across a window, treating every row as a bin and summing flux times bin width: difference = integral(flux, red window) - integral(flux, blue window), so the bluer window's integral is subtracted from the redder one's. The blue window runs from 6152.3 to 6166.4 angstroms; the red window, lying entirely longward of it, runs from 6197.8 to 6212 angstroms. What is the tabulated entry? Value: -27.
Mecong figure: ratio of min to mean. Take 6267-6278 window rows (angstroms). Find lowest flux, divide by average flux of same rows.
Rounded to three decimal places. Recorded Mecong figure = 0.913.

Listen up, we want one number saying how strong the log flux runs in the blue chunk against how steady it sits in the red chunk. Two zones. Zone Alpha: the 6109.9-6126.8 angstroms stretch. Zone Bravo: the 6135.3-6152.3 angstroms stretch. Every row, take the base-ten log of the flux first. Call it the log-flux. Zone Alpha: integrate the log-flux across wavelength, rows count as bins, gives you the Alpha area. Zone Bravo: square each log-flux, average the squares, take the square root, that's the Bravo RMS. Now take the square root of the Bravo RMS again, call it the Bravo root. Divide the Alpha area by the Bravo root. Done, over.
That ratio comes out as 17.7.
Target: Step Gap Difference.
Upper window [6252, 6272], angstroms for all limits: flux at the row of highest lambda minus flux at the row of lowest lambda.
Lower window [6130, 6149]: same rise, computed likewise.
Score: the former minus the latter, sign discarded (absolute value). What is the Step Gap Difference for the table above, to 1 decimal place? 4.1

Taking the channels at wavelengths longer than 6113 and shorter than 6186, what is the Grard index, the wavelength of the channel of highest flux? 6179.24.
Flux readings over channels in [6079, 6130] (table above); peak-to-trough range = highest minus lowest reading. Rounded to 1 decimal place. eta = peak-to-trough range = 7.0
